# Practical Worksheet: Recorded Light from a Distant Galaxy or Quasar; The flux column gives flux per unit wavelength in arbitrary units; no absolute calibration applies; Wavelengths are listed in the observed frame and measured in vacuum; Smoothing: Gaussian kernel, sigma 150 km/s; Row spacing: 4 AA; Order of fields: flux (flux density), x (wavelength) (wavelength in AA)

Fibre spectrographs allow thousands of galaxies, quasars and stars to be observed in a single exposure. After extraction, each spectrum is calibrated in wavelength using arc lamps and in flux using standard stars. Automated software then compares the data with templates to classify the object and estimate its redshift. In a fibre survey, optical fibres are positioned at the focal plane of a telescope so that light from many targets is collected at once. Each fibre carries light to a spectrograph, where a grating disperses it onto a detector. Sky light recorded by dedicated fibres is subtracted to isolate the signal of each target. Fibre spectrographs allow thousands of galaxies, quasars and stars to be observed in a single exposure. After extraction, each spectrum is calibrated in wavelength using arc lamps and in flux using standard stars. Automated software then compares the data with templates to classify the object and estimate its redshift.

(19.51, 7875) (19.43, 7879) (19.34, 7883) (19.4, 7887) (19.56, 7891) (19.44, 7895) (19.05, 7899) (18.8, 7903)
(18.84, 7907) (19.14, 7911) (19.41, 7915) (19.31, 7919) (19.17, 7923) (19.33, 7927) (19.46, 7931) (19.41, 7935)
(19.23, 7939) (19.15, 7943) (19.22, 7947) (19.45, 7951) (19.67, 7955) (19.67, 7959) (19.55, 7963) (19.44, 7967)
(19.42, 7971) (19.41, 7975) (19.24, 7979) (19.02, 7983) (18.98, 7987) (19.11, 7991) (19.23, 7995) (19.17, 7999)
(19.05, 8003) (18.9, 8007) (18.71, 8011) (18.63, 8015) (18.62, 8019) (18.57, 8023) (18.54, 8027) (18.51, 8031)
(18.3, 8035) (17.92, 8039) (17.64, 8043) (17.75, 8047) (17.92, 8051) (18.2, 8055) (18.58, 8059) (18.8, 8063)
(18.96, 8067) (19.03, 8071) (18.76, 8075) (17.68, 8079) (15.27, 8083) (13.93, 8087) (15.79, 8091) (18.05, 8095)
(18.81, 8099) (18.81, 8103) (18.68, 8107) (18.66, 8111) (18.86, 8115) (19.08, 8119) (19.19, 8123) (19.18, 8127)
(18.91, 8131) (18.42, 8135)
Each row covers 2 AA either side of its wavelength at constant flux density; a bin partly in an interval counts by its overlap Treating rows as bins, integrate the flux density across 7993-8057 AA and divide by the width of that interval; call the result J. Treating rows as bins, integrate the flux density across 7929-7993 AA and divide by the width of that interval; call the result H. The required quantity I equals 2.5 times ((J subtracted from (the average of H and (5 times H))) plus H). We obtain 147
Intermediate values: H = 19.3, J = 18.5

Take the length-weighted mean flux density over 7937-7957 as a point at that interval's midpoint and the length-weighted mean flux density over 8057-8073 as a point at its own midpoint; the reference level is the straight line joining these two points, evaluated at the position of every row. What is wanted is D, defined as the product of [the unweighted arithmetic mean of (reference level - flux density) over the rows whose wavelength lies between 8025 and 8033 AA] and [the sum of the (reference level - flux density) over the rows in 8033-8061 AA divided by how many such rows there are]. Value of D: 0.41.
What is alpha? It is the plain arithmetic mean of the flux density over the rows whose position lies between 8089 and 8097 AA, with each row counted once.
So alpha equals 16.9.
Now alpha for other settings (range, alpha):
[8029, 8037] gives 18.4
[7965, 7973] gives 19.4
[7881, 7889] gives 19.4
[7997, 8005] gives 19.1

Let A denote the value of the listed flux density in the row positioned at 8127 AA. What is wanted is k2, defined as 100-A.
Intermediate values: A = 19.18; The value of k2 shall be 80.8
